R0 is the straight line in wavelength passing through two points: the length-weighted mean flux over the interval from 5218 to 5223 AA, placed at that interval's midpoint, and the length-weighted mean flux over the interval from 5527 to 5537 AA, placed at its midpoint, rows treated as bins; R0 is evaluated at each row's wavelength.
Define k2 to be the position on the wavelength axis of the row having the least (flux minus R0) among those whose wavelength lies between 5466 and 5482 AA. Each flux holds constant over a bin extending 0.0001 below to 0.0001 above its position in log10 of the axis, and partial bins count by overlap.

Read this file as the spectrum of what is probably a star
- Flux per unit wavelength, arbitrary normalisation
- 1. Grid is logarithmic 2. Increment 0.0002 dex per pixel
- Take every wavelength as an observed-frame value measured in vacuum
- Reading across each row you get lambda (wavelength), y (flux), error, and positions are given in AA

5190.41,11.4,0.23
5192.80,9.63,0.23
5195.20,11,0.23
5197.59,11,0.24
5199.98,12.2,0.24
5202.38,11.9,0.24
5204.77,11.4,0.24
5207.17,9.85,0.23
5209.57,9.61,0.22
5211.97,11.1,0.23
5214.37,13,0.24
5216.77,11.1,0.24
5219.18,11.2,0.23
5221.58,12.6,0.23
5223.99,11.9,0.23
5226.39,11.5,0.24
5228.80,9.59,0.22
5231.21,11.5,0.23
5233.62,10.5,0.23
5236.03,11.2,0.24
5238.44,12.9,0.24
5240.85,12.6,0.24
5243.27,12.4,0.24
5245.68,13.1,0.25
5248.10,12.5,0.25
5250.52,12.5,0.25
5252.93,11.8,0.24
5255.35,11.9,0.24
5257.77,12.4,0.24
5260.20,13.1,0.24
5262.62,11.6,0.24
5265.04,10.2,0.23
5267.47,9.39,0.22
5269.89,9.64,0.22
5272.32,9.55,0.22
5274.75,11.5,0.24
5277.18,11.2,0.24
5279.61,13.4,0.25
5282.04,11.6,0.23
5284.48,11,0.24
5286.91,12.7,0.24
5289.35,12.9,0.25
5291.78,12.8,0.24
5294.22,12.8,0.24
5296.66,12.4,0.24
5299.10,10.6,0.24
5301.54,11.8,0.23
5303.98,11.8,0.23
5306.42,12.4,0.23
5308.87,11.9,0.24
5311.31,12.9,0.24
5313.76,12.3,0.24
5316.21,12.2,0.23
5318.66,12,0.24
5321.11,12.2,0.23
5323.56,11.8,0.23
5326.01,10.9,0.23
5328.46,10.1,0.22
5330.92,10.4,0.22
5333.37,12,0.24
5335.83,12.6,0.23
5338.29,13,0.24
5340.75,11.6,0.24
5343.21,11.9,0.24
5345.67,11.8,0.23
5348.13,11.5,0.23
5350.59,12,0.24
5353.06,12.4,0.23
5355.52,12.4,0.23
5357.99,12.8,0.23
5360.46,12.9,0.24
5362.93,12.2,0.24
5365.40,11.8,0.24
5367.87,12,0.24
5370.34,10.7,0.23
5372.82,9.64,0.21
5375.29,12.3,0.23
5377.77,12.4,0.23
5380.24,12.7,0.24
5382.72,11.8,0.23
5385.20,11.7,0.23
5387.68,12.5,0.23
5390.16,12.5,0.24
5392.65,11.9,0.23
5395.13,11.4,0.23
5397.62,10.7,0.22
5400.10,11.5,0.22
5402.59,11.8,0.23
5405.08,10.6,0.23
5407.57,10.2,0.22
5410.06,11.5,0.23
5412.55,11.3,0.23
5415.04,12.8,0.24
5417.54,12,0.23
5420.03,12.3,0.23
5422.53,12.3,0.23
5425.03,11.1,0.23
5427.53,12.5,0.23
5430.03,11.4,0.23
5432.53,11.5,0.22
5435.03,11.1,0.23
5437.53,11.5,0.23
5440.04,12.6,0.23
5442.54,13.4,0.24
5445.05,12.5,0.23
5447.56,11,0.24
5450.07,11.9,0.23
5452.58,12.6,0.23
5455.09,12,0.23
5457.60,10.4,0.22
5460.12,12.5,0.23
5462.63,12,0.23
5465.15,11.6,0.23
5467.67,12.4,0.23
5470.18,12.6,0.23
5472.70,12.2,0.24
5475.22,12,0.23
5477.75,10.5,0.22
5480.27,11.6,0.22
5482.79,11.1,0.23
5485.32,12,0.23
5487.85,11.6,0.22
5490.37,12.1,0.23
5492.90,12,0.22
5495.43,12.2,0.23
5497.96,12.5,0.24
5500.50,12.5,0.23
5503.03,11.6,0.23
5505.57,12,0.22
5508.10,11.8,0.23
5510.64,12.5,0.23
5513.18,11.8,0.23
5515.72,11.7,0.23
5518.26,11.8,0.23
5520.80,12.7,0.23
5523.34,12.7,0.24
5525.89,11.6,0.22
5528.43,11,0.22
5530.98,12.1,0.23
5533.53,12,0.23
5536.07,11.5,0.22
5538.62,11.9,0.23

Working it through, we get 5477.75 AA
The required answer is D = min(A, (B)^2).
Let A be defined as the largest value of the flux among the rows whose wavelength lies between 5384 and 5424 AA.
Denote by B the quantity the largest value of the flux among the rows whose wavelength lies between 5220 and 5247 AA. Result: 12.80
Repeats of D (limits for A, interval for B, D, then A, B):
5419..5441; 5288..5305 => 12.60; 12.6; 12.9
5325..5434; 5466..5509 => 13.00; 13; 12.6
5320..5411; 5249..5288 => 13.00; 13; 13.4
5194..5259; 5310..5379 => 13.10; 13.1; 13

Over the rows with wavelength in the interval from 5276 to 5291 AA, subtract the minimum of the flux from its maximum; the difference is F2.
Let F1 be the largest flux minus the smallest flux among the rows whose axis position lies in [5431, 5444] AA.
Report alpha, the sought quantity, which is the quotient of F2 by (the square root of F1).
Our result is 1.6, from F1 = 2.3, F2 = 2.4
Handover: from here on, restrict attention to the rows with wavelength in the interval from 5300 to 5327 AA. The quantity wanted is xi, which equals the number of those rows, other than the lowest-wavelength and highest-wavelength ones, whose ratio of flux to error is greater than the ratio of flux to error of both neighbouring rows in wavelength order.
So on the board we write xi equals 4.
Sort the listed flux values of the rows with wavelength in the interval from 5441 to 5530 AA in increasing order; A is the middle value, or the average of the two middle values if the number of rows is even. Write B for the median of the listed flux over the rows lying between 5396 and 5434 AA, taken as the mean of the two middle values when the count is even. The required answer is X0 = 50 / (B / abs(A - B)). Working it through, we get 2.2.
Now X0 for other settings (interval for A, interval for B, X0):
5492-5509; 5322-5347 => 0.8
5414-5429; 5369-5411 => 2.6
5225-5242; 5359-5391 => 2.9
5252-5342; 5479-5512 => 0.4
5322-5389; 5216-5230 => 2.9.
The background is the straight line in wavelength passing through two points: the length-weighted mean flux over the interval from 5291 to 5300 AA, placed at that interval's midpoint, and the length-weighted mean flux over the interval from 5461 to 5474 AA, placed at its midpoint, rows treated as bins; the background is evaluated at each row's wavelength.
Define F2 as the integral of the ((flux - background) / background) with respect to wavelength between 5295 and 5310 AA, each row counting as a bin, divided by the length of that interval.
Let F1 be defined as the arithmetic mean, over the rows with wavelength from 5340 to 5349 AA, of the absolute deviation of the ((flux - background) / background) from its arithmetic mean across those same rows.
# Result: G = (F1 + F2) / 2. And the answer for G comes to -0.01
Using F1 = 0.012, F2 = -0.03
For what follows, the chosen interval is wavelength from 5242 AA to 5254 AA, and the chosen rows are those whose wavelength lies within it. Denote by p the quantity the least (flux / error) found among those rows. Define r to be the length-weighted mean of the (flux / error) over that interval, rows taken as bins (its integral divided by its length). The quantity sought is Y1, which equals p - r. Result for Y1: -2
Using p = 49.2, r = 50.7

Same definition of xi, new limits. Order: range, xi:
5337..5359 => 1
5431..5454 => 1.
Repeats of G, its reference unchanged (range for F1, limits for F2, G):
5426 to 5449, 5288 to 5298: 0.05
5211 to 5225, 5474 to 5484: -0.01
